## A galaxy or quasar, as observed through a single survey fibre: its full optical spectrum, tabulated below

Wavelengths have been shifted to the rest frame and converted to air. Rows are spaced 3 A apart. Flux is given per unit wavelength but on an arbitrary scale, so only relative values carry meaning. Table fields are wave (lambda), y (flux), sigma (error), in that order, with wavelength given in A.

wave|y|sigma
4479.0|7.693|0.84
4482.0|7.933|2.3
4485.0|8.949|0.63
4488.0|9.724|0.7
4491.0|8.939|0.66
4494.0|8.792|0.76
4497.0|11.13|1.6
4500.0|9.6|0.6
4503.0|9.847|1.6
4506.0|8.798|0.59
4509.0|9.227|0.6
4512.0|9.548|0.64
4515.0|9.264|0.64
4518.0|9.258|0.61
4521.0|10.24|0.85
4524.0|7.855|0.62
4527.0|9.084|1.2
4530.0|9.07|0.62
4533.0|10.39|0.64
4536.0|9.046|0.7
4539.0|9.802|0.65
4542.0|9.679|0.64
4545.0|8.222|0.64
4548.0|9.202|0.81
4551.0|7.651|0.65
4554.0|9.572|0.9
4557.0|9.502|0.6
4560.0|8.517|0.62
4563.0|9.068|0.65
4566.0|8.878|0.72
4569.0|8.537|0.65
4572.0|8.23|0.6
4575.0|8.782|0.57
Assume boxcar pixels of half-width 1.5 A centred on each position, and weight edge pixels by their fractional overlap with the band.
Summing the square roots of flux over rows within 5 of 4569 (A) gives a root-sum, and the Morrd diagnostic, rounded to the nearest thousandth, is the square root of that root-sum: 2.961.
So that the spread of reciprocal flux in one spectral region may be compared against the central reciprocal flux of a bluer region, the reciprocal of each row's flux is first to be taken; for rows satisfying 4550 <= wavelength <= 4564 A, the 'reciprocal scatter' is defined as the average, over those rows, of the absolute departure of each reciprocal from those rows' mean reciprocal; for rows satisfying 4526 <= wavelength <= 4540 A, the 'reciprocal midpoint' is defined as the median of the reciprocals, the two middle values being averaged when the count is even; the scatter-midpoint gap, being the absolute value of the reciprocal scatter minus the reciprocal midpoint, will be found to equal 0.102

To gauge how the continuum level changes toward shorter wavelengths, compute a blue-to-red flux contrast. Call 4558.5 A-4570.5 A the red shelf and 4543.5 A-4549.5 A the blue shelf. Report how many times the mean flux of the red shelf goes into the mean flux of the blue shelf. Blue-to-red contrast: 0.996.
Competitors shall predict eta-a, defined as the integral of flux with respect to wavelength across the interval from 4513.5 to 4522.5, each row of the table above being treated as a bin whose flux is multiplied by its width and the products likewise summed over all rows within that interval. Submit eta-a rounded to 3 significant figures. 86.3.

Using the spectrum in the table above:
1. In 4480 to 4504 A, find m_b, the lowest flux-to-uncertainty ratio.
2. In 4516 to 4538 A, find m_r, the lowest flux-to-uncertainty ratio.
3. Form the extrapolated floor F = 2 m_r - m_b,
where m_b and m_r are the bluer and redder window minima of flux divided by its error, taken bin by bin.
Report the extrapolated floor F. 12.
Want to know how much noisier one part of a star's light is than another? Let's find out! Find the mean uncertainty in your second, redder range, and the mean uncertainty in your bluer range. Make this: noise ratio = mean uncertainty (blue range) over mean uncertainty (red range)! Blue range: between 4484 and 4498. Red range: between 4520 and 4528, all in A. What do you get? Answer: 0.98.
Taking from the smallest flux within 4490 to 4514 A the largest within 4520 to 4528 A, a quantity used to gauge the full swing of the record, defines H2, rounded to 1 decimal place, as -1.4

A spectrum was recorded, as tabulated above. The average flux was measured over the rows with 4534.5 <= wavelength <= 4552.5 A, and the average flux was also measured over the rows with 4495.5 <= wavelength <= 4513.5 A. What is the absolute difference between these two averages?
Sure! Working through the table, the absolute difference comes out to 0.8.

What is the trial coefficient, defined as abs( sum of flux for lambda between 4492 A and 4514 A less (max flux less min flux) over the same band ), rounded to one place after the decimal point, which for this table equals 64.6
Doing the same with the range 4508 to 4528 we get 62.1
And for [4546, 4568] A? 60.5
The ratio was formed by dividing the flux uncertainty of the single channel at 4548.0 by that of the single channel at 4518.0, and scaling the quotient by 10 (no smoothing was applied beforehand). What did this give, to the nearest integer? 13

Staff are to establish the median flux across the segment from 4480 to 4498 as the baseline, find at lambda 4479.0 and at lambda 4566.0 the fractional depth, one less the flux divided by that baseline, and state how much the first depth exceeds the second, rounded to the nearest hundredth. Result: 0.13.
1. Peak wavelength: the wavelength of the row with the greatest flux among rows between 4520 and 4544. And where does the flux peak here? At 4533.0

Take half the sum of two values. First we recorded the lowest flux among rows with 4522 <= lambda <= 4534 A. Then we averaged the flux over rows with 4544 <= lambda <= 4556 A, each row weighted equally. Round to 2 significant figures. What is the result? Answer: 8.3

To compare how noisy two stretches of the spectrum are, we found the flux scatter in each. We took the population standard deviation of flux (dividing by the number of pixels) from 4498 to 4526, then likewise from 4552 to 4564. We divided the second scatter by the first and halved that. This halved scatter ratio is 0.33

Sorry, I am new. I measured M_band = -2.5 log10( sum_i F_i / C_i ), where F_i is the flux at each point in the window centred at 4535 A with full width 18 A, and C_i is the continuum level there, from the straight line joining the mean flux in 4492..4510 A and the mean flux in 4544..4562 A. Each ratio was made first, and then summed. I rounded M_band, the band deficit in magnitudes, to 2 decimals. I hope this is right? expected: -2.00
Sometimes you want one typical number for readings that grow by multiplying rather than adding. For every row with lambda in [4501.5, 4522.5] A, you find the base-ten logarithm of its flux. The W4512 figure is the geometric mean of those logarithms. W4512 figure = 0.97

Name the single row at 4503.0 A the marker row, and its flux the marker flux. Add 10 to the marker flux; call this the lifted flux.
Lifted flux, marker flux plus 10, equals 19.8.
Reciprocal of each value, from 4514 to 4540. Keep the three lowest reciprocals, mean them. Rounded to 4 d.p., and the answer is 0.0986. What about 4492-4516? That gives 0.0985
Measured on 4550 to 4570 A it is 0.1067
